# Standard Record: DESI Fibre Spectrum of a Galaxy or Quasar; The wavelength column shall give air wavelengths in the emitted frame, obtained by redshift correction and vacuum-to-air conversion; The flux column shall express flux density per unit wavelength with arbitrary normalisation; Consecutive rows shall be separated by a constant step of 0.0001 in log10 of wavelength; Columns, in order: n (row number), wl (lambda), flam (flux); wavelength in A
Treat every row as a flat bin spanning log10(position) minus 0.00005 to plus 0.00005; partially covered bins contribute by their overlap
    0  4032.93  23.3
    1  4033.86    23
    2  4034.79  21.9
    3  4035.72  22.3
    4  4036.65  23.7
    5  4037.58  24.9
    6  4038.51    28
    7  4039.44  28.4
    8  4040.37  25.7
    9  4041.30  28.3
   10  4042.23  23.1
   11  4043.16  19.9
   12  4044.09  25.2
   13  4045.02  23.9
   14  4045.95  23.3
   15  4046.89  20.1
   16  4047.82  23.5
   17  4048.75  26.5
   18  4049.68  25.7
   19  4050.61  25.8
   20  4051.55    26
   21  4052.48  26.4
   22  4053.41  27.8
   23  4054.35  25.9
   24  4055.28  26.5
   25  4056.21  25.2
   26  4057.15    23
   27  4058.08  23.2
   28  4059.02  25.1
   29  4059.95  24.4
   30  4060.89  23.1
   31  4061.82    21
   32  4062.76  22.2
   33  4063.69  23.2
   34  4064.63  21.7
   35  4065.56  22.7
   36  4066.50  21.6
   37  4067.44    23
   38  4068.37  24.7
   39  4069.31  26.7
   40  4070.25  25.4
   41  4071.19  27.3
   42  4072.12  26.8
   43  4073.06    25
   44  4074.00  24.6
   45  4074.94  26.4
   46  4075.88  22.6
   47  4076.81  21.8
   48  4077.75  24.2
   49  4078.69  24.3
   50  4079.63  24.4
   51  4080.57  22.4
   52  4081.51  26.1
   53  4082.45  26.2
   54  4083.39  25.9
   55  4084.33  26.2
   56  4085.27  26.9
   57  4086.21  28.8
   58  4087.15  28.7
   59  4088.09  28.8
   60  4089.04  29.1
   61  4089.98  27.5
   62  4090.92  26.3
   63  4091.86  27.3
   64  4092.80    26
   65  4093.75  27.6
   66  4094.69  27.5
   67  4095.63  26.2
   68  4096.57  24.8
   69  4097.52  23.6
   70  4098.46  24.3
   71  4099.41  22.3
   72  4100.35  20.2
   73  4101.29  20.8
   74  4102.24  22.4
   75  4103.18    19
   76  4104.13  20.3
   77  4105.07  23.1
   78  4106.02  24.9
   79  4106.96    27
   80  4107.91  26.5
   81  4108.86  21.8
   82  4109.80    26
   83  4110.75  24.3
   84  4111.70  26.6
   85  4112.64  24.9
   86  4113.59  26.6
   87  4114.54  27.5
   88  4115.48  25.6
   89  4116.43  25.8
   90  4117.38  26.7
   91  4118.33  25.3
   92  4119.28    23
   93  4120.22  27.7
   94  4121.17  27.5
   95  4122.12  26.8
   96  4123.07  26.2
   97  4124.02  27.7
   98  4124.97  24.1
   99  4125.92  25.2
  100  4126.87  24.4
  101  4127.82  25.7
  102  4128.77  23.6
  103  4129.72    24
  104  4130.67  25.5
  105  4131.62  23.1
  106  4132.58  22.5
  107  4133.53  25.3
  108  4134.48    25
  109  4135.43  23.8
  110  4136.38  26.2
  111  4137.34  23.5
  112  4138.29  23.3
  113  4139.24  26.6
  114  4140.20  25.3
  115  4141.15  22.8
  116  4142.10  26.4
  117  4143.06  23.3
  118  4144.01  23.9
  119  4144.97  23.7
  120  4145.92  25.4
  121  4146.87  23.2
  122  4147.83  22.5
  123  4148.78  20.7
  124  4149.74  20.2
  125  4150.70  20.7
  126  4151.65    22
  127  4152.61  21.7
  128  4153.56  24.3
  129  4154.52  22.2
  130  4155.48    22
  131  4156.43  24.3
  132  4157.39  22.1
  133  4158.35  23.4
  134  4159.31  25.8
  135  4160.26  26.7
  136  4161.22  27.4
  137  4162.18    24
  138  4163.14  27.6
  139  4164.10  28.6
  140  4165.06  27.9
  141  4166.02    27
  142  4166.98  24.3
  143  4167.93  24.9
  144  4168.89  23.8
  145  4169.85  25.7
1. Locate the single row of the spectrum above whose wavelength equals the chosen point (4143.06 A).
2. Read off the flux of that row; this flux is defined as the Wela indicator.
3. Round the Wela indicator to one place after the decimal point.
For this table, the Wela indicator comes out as 23.3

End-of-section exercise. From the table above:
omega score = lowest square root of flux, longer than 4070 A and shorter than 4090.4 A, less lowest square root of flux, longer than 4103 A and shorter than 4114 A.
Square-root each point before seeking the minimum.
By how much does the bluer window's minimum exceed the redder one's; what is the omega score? 0.31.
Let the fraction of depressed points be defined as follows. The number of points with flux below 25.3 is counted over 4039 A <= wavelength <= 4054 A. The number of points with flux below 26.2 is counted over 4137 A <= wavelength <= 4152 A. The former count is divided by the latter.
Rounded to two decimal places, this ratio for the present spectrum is 0.50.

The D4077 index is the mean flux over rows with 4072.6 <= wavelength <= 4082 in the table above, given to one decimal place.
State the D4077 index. 24.2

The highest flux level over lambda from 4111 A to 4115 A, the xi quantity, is 27.5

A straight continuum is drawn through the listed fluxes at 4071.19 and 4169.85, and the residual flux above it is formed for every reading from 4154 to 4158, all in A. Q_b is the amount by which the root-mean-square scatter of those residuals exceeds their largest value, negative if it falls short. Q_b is 5.0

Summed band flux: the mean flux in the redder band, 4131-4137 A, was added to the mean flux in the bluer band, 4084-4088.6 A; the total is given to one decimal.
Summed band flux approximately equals 52.2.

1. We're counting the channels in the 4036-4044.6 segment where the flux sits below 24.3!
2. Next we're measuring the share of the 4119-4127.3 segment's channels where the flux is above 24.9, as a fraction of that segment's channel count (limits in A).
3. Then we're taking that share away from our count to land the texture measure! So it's 2.3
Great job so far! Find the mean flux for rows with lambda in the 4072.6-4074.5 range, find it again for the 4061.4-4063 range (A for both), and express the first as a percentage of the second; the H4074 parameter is 115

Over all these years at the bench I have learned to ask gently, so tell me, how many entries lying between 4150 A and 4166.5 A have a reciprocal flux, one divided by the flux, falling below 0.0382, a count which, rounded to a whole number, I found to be 6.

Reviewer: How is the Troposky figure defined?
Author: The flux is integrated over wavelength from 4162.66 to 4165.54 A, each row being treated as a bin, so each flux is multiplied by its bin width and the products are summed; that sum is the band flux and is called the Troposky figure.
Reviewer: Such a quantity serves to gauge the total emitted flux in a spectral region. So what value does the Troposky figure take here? 80.6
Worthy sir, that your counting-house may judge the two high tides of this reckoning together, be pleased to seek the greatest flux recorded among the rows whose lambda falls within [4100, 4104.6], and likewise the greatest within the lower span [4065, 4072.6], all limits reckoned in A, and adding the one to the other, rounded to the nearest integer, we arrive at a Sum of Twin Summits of 50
